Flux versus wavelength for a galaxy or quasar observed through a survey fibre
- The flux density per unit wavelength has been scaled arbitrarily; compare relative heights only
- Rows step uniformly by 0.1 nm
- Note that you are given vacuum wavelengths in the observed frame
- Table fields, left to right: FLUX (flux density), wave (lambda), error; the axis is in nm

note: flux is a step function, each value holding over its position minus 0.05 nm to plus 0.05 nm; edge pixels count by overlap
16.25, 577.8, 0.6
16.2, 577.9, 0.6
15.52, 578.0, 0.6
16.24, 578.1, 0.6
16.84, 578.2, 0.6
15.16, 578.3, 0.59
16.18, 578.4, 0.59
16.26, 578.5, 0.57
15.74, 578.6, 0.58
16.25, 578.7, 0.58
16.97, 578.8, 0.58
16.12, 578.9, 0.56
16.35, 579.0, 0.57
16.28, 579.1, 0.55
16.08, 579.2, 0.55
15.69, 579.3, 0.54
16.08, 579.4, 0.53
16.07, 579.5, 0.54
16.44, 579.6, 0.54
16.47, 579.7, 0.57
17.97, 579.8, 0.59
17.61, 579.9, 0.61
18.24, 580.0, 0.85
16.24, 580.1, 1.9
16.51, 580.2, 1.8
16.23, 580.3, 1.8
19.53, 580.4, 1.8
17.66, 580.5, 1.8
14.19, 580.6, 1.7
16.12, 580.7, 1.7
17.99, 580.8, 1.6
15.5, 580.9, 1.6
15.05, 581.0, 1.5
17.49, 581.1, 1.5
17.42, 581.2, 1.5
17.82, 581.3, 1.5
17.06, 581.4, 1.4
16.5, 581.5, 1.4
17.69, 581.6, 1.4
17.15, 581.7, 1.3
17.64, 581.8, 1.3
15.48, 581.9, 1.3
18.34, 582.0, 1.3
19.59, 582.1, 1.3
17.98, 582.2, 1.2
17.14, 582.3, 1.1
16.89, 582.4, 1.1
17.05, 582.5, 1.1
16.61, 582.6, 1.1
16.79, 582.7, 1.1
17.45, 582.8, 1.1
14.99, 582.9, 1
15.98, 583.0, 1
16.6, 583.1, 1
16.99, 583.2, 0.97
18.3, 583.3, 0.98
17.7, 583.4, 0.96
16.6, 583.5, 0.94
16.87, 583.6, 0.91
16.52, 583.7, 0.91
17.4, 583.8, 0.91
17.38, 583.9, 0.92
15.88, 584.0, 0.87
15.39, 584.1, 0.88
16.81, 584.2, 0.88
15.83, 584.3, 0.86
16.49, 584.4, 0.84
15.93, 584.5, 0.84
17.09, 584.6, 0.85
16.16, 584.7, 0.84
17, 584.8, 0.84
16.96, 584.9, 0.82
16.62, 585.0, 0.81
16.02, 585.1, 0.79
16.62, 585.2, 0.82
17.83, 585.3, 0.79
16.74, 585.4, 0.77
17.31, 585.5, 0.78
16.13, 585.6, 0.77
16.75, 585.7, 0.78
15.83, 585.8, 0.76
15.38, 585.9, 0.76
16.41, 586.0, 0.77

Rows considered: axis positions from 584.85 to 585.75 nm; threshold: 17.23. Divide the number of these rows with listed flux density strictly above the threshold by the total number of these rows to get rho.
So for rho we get 0.22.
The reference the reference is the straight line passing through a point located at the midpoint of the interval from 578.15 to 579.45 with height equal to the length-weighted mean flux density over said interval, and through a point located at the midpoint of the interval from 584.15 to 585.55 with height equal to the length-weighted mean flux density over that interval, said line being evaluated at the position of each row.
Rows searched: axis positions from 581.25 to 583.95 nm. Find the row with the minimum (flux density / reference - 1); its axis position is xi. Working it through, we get 582.9 nm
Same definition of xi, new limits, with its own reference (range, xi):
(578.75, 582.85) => 580.6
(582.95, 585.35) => 584.1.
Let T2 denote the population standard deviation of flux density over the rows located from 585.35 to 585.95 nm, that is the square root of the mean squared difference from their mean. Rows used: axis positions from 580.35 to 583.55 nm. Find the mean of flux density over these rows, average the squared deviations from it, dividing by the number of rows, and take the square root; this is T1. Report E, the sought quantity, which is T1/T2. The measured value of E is 1.8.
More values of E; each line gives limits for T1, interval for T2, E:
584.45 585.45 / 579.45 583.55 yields 0.5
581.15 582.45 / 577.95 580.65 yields 0.9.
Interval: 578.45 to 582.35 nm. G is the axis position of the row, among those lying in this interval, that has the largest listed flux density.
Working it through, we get 582.1 nm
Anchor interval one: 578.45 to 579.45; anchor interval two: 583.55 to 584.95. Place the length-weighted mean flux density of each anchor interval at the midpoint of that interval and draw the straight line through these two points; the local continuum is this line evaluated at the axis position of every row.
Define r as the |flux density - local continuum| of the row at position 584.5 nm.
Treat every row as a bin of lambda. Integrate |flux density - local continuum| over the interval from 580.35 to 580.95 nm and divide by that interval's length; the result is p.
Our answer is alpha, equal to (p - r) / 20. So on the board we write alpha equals 0.046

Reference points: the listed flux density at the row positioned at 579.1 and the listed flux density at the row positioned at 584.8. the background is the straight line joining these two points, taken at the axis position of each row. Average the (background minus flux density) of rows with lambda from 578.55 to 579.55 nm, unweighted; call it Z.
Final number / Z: 0.11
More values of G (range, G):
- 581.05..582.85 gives 582.1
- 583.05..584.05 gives 583.3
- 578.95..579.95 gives 579.8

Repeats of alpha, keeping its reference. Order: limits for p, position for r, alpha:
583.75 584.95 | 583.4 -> -0.031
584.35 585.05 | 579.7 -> 0.006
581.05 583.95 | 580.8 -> -0.038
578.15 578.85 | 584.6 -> -0.003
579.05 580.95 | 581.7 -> 0.004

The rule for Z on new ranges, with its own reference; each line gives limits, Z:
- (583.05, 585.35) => 0.19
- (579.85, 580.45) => -0.98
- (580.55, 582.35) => -0.43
